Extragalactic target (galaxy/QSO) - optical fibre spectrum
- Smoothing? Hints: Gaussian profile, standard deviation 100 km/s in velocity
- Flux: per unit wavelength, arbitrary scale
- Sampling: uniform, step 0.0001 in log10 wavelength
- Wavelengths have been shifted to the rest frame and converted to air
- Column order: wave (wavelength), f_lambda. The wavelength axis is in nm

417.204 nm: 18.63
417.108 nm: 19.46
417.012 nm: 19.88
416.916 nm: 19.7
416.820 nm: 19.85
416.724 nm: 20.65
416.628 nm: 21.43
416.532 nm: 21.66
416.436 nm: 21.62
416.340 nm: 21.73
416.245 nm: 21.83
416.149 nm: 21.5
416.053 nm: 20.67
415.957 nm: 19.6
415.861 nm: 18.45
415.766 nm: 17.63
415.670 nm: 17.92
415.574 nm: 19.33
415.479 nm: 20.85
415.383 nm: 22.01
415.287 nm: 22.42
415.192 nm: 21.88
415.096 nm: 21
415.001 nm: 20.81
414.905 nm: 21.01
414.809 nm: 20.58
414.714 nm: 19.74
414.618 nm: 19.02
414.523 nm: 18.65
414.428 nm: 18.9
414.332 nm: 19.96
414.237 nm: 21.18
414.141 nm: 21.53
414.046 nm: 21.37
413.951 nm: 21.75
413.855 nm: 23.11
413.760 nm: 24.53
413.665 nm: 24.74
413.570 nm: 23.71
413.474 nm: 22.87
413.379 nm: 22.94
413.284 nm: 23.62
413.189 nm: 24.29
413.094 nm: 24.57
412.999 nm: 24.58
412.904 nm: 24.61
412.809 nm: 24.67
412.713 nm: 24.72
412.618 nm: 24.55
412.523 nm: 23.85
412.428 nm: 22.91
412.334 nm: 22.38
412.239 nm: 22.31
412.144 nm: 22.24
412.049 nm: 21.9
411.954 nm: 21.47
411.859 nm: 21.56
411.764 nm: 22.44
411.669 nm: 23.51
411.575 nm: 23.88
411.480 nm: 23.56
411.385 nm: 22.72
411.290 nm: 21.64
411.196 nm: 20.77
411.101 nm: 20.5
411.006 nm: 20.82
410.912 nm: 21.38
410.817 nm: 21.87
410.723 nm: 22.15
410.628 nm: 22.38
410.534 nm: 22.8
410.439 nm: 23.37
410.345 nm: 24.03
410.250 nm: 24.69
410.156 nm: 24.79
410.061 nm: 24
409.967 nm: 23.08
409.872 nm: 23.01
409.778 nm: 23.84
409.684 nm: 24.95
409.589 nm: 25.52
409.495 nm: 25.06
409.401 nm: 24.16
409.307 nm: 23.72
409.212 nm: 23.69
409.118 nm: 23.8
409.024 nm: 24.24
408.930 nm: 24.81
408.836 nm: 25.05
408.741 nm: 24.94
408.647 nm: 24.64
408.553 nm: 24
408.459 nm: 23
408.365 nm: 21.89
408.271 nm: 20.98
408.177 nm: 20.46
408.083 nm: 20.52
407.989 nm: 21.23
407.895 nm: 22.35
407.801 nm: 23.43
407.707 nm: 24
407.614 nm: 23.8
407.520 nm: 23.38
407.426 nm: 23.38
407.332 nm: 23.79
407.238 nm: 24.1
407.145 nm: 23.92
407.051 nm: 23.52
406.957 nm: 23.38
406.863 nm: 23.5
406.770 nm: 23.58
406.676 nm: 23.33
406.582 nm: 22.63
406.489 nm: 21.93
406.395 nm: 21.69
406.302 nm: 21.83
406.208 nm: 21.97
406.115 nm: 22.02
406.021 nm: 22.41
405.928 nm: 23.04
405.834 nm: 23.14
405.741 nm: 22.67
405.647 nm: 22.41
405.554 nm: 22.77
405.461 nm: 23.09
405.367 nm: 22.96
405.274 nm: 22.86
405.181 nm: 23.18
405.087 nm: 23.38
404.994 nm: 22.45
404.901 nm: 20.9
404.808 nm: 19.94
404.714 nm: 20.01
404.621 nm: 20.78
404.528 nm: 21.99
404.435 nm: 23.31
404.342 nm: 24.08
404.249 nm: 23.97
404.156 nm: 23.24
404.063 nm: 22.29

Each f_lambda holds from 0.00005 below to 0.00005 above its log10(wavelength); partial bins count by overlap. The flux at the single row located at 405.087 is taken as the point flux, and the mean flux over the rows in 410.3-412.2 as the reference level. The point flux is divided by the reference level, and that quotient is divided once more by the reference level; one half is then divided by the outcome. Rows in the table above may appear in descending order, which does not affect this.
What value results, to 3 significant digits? 10.6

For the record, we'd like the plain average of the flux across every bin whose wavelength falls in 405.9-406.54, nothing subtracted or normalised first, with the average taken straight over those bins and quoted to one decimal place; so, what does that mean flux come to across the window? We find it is 22.1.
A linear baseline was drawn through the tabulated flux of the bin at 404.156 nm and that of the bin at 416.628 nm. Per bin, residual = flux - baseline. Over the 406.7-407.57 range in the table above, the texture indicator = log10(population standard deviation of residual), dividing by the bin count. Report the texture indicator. -0.60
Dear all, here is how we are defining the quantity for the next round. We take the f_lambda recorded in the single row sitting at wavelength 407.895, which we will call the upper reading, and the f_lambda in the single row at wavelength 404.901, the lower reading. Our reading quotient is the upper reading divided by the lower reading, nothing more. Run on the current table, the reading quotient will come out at 1.07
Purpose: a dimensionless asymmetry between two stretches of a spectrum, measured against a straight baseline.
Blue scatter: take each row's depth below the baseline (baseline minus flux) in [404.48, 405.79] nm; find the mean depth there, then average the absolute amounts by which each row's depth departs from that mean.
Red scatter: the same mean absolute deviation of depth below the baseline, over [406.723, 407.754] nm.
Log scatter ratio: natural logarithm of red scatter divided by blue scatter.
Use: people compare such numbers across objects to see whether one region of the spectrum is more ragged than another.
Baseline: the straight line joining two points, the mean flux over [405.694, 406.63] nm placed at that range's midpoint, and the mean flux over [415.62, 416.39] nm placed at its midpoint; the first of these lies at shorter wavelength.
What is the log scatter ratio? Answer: -1.4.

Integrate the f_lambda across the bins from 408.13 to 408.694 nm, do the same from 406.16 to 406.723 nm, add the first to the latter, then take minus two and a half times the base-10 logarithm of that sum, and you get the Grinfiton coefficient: -3.50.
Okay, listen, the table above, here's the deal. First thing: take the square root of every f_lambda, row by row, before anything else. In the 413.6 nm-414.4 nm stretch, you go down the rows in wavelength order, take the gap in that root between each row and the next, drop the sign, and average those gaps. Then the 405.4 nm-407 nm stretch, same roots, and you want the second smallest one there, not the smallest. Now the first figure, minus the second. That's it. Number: -4.59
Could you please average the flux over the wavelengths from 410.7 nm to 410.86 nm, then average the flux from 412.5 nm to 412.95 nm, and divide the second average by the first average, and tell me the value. 1.11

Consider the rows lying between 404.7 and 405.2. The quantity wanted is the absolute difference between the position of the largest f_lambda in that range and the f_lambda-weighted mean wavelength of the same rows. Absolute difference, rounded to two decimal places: 0.13 nm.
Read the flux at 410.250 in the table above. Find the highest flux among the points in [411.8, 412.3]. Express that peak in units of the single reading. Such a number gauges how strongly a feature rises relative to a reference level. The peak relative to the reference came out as 0.90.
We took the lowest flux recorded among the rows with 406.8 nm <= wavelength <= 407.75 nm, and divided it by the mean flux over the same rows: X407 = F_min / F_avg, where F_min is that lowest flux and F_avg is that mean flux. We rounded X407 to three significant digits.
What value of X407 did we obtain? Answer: 0.987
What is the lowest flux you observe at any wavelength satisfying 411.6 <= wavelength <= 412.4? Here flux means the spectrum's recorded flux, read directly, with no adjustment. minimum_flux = 21.47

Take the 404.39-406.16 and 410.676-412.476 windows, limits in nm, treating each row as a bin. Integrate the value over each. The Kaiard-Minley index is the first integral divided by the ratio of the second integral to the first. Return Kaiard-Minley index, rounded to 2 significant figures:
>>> 39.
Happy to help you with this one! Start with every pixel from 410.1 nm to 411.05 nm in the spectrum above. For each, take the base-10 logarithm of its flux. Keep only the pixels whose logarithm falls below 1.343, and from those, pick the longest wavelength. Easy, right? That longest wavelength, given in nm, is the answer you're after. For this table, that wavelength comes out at 411.006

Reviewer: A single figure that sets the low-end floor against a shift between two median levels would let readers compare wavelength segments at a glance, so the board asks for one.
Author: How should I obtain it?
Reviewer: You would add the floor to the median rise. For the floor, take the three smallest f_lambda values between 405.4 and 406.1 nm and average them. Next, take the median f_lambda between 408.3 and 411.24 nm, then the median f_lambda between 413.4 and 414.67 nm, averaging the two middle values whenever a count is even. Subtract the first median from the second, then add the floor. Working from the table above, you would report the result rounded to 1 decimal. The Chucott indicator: 20.2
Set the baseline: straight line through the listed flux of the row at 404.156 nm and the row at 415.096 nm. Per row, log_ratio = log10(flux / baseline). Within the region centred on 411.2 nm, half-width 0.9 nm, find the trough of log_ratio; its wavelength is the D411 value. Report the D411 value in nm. 411.101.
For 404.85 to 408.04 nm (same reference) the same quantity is 404.901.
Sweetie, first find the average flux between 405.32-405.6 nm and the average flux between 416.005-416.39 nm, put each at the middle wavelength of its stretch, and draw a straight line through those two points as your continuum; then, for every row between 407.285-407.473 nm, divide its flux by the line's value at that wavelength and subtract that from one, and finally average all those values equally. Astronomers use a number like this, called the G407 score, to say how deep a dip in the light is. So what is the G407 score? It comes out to -0.04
